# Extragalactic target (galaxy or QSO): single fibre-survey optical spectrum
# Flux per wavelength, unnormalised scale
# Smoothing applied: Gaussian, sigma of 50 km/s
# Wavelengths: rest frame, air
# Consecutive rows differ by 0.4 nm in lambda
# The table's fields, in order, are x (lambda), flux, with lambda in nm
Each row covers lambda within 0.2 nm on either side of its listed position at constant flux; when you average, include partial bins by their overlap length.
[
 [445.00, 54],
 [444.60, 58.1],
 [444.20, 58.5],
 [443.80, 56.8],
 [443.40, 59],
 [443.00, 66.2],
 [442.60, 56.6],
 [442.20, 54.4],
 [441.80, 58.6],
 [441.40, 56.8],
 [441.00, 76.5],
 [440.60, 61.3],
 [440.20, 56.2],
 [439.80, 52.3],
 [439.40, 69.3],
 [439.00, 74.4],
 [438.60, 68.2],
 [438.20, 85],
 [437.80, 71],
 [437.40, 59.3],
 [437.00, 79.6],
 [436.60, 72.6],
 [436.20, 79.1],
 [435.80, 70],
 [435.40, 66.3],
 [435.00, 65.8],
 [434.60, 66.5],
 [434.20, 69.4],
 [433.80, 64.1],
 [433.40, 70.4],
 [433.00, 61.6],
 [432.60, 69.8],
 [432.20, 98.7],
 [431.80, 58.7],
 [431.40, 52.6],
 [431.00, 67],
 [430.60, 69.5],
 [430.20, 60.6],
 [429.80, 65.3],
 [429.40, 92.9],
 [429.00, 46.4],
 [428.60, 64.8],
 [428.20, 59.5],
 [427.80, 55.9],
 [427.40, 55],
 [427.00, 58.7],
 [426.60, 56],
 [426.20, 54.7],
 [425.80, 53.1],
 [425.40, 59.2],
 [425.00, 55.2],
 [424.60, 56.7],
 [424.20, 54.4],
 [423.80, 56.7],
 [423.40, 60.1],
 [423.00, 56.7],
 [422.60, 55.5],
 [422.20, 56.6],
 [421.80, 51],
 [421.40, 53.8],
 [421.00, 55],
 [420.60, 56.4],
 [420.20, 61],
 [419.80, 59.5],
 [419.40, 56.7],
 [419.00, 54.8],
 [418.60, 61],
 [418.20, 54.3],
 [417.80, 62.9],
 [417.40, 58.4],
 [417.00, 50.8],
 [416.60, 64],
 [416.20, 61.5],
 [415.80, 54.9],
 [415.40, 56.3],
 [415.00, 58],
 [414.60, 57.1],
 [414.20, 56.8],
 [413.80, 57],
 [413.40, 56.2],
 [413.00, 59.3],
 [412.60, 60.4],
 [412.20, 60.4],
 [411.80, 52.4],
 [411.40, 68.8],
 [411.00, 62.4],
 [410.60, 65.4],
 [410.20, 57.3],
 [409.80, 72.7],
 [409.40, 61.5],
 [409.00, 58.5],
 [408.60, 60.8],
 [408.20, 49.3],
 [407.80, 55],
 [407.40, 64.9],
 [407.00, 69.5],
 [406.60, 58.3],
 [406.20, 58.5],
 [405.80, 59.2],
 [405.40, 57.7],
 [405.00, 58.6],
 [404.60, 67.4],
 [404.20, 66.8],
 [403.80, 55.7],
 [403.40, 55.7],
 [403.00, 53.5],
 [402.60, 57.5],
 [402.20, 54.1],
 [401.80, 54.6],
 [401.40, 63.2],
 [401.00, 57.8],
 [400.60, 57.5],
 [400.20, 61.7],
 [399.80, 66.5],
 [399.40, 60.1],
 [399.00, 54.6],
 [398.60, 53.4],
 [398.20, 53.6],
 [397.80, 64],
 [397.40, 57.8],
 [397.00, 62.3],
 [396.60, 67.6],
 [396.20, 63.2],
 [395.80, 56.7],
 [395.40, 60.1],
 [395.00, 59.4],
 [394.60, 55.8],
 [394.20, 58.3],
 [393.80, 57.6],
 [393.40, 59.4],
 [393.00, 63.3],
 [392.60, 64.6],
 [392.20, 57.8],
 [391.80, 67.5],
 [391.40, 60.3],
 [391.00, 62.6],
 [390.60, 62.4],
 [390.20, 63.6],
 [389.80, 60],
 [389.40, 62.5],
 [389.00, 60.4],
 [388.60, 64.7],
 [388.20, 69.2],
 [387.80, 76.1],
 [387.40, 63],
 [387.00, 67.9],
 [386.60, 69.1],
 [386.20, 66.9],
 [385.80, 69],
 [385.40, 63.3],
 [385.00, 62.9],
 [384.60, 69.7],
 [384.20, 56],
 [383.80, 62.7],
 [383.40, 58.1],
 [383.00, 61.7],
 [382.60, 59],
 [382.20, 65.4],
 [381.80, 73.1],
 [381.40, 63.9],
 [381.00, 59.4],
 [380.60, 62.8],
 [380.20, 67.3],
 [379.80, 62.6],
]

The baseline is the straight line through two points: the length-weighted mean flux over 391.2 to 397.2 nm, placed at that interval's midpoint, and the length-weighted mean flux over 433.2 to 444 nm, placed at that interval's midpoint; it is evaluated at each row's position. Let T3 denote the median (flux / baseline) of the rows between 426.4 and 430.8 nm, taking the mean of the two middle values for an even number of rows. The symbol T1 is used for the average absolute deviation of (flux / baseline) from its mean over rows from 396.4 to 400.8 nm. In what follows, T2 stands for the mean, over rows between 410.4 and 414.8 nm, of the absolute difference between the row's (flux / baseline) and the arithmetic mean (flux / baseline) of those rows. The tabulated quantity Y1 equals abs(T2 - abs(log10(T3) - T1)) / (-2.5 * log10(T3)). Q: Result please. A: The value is 0.5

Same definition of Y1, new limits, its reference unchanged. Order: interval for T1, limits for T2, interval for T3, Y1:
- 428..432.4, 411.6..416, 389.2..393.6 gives -3.5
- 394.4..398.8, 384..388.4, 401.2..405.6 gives 0.4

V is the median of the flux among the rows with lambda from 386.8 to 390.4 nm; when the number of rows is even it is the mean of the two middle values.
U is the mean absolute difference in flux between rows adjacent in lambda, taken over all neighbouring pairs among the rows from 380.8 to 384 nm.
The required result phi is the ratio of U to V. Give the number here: 0.087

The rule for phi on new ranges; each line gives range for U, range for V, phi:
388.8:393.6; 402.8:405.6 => 0.064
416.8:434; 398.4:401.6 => 0.130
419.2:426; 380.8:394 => 0.045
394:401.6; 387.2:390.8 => 0.067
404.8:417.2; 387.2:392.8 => 0.081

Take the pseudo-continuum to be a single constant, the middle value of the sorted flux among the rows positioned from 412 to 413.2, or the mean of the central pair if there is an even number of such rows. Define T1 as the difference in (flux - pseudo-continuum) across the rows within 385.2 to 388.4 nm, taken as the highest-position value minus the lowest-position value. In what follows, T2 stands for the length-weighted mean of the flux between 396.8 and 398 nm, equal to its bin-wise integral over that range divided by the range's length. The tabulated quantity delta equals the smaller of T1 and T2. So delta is 6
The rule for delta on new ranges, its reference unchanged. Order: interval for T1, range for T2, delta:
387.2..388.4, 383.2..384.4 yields 6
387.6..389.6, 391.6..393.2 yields -14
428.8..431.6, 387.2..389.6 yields 6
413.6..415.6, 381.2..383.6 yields -1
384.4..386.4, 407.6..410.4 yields -3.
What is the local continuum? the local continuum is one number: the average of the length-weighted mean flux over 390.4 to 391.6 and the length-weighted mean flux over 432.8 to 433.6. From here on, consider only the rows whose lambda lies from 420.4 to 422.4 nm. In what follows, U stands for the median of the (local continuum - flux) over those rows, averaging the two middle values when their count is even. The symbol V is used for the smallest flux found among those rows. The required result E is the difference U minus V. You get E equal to -42.1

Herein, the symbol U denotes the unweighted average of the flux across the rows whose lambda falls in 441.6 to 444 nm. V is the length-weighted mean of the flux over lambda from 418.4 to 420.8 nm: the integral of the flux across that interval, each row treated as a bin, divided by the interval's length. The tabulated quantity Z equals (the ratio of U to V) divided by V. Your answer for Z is 0.0173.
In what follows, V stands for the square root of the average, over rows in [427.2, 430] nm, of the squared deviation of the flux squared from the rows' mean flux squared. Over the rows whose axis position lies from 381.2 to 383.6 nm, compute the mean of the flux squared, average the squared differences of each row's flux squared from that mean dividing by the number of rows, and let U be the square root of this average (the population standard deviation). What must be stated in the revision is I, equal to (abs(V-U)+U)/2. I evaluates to 978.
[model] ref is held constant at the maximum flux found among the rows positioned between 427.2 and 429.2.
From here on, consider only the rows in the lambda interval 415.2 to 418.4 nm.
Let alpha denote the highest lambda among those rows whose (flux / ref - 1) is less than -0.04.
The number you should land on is 418.20 nm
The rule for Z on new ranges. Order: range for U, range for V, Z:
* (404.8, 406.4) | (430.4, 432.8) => 0.0122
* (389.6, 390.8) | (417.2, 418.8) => 0.0177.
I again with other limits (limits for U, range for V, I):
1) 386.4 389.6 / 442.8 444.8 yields 435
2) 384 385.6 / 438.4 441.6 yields 543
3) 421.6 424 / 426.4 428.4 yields 197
